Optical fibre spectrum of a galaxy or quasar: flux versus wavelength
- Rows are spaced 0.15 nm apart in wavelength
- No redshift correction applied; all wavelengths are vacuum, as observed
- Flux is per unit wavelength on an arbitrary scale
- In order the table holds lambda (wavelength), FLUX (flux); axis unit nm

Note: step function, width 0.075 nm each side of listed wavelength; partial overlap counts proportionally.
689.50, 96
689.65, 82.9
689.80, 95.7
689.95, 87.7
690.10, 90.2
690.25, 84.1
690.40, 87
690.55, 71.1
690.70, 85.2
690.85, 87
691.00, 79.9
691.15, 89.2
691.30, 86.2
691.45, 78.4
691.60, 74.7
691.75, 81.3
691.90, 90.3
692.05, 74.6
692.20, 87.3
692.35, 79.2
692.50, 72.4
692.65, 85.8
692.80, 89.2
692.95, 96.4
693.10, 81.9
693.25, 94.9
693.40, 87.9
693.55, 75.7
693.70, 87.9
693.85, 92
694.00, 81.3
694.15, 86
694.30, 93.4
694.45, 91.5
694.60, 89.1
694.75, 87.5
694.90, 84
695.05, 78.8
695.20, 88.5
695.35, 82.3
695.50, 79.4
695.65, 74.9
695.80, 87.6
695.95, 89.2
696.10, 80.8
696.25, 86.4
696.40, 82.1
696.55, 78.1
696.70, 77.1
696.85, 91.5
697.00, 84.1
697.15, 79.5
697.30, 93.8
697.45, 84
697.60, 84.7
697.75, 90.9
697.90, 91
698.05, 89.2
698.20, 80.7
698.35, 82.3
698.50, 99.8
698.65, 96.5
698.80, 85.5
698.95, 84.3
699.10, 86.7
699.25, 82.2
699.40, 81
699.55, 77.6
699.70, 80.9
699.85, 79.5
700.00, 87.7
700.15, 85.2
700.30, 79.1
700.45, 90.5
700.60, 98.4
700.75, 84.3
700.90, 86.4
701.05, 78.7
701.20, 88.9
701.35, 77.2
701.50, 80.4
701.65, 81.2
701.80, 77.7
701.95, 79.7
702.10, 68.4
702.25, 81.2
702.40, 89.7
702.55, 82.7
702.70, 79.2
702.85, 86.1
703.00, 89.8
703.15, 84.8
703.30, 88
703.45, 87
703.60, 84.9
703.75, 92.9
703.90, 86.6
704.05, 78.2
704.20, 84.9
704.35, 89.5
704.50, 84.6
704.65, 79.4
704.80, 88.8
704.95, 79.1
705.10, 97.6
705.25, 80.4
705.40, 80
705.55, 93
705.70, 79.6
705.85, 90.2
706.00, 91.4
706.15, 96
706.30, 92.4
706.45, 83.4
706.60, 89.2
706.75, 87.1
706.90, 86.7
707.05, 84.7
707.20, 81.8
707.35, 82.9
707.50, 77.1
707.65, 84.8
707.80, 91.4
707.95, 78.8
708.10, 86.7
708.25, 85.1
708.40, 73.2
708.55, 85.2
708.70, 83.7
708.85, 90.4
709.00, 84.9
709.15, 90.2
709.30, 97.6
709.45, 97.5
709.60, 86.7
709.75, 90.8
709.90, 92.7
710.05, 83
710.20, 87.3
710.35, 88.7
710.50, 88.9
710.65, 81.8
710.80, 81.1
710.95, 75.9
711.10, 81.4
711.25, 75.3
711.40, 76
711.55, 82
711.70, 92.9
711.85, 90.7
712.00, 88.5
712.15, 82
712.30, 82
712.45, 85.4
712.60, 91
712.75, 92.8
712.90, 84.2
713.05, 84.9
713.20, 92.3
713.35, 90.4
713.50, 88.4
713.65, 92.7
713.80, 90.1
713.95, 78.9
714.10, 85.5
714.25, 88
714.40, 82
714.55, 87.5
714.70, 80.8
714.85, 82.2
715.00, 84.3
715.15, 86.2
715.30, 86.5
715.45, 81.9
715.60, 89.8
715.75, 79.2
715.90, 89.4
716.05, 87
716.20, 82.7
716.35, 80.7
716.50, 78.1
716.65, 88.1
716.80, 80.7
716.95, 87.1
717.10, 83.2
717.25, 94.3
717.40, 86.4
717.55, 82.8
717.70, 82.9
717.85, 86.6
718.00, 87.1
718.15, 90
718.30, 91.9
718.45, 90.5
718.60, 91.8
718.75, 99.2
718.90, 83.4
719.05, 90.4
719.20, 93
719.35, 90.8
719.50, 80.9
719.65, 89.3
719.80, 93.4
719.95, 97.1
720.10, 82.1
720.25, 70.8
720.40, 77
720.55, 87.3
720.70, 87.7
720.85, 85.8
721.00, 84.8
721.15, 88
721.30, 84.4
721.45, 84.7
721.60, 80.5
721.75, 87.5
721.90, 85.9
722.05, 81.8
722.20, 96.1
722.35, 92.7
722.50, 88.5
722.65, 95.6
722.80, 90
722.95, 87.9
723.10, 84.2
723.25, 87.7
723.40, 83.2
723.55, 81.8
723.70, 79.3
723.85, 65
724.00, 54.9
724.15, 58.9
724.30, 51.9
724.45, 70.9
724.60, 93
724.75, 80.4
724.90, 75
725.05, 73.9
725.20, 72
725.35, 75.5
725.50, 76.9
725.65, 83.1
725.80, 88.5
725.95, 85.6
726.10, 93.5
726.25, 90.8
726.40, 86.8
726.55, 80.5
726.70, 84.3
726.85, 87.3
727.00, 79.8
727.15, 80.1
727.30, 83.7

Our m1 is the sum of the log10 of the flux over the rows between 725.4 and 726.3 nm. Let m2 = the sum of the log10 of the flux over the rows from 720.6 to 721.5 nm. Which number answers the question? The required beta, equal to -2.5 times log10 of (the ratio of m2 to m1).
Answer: 0.0010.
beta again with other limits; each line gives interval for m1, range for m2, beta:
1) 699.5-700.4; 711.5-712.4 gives -0.0136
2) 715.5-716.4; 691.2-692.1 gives 0.0119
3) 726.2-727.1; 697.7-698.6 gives -0.0110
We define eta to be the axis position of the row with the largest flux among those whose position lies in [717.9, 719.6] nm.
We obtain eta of 718.75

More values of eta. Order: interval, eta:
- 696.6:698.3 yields 697.30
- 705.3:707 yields 706.15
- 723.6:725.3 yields 724.60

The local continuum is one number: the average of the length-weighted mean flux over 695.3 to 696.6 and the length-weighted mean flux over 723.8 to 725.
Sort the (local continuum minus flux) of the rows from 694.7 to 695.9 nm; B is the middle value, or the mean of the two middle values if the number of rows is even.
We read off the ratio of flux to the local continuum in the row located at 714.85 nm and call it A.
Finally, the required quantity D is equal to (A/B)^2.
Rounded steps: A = 1.09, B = -7.5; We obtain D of 0.0211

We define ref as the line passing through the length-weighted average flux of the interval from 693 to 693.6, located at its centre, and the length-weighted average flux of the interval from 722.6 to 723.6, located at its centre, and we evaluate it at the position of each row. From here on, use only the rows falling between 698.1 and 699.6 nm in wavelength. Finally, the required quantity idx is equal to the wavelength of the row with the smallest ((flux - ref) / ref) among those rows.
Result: 699.55 nm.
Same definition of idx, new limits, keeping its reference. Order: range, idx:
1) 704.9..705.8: 704.95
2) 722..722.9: 722.05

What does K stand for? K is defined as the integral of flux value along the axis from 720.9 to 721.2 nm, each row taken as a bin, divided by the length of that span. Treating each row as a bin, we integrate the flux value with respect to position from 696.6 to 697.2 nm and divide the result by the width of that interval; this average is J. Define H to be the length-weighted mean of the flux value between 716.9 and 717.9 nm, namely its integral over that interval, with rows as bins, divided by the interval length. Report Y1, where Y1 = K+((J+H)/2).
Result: 170.8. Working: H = 86.2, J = 83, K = 86.2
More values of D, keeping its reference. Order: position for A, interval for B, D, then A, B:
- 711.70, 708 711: 0.0124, 1.23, -11.0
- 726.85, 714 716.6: 0.0178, 1.15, -8.6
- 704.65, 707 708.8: 0.0151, 1.05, -8.5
